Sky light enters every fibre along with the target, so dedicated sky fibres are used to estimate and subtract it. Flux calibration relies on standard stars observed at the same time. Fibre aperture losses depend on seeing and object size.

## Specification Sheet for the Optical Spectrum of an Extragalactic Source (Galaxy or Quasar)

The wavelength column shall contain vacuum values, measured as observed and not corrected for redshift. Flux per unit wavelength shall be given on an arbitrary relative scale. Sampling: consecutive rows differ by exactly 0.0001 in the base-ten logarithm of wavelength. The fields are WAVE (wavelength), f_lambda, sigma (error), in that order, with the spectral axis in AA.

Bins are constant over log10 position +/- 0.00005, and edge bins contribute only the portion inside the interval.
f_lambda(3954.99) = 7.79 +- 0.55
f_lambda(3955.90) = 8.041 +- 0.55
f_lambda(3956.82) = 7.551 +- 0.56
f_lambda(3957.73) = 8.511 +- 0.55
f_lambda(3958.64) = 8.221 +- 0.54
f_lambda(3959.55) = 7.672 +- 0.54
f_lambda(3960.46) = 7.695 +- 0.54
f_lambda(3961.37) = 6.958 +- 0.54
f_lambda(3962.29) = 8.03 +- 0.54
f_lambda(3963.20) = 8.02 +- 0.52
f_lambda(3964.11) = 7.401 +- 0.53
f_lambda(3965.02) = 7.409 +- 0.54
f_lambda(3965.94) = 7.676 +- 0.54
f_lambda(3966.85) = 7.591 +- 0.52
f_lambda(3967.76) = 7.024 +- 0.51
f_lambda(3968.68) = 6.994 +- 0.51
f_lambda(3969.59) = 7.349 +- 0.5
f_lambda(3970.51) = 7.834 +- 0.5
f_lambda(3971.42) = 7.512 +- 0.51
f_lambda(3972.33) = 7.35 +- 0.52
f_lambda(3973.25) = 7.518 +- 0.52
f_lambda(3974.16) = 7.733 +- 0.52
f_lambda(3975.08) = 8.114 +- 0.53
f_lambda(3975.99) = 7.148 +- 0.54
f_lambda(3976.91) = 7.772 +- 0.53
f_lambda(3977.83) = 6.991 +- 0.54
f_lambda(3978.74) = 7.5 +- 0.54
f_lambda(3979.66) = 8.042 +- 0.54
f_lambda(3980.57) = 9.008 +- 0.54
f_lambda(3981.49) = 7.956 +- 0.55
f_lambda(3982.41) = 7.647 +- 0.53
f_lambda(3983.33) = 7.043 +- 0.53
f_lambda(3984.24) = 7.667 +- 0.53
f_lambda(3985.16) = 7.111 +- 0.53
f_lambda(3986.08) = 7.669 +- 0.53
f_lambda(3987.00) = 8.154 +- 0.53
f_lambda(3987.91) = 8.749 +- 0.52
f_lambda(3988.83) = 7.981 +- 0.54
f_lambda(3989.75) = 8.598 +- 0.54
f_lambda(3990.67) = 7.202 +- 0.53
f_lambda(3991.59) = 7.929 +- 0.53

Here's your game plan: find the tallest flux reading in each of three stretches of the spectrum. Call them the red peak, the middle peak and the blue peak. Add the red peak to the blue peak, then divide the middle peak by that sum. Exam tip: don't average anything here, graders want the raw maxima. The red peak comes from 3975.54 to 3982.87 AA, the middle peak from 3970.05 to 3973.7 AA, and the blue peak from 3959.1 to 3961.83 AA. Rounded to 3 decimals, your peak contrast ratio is 0.469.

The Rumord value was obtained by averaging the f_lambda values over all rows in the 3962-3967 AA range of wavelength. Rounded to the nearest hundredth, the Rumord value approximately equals 7.69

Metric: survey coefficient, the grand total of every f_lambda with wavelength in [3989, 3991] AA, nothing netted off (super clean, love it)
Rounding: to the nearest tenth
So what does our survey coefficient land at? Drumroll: 15.8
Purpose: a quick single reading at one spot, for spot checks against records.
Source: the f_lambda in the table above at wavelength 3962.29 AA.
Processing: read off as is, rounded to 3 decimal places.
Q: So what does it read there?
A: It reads 8.030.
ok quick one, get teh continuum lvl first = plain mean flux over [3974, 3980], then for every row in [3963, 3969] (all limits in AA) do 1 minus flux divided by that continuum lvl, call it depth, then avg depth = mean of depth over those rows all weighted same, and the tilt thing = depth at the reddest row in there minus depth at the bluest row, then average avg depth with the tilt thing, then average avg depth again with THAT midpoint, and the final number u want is 0.050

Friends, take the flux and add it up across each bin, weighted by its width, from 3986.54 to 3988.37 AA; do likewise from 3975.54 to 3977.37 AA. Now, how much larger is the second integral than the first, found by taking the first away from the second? -1.9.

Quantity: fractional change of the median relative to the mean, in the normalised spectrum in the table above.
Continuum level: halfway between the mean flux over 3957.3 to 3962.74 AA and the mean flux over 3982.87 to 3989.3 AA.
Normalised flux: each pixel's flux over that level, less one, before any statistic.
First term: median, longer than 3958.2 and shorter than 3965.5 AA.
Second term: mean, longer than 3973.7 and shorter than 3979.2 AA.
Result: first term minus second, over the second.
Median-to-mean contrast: -0.53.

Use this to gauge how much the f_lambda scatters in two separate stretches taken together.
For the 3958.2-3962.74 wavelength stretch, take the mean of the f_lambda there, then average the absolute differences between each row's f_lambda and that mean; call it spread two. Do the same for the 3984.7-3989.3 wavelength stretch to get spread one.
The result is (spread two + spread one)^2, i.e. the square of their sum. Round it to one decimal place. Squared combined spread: 0.6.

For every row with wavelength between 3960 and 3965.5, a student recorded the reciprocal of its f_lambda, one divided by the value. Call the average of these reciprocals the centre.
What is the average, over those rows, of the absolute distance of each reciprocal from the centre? 0.0058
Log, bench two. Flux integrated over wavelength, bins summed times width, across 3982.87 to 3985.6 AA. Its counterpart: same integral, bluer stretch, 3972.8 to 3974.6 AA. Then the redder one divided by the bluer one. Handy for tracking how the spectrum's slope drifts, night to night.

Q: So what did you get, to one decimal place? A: 1.4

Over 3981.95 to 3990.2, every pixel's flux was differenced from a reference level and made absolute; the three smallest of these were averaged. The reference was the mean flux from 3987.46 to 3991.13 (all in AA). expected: 0.21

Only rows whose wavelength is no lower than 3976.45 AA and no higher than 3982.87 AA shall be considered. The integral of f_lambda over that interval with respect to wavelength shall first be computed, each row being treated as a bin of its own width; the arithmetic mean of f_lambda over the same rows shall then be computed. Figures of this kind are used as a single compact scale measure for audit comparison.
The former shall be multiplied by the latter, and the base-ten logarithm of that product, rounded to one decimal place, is 2.6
